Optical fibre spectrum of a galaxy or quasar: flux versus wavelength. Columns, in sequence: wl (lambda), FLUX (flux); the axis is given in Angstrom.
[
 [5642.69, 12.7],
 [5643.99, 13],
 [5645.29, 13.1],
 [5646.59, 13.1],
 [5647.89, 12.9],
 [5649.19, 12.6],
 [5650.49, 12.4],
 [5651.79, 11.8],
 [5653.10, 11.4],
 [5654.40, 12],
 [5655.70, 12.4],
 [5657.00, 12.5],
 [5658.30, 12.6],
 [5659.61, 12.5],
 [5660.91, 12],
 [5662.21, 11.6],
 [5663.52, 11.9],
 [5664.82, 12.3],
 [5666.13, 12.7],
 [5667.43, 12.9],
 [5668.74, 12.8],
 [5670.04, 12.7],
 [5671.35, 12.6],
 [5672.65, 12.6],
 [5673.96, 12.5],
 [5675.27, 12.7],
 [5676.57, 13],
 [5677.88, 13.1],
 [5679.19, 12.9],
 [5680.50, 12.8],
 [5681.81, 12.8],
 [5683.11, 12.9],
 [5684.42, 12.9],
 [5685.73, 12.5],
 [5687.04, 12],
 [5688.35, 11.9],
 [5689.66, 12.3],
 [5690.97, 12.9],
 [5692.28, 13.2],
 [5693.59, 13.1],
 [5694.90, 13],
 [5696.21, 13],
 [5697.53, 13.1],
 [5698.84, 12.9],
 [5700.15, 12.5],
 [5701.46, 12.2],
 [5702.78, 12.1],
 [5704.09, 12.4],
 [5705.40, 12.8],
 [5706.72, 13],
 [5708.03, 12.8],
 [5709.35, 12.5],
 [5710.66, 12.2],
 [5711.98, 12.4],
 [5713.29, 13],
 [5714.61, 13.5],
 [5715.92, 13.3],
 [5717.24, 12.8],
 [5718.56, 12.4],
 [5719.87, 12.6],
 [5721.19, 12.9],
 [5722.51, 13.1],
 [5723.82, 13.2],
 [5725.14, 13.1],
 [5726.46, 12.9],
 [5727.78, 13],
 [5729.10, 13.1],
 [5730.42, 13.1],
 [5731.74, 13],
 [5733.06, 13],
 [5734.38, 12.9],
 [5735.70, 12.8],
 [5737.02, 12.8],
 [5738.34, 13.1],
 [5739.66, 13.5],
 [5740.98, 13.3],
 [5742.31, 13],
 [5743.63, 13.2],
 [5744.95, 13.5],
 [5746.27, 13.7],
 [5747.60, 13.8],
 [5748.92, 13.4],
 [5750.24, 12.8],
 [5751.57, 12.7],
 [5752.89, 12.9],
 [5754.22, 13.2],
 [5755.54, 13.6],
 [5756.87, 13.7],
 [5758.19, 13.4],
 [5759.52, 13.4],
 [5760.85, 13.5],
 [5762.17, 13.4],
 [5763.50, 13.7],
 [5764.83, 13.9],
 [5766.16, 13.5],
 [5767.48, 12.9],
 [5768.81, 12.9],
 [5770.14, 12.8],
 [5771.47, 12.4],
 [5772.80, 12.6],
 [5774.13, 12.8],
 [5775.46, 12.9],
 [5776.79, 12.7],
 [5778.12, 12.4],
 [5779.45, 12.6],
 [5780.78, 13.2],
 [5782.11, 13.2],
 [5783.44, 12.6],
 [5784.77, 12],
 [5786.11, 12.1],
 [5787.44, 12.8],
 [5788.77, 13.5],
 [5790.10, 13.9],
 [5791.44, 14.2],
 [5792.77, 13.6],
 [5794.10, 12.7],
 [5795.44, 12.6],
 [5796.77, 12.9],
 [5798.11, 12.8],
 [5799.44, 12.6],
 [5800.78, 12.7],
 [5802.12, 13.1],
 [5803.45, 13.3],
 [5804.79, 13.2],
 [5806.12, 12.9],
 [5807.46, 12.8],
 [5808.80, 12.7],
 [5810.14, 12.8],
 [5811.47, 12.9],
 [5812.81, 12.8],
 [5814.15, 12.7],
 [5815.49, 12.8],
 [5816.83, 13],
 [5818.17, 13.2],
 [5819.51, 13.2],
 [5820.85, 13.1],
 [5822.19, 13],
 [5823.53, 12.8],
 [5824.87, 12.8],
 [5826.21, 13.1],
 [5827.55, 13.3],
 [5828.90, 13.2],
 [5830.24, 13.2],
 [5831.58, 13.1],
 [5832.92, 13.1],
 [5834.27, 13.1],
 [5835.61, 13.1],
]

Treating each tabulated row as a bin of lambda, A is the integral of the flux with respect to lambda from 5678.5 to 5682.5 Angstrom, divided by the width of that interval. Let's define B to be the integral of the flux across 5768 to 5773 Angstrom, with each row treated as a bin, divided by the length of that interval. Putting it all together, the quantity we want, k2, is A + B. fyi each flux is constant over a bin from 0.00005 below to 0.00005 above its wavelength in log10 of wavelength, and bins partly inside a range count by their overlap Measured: 25.5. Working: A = 12.8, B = 12.7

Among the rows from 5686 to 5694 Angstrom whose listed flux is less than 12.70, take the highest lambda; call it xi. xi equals 5689.66 Angstrom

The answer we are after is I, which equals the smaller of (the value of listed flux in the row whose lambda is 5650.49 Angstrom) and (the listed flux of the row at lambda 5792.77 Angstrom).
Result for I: 12.4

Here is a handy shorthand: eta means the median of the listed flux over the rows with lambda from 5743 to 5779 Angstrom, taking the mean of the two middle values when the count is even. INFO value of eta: 13.2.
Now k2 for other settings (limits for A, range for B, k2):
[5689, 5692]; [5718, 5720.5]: 25.2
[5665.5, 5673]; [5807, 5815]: 25.5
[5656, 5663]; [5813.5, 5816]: 25.0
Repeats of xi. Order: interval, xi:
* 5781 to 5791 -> 5786.11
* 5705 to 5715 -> 5711.98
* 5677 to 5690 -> 5689.66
